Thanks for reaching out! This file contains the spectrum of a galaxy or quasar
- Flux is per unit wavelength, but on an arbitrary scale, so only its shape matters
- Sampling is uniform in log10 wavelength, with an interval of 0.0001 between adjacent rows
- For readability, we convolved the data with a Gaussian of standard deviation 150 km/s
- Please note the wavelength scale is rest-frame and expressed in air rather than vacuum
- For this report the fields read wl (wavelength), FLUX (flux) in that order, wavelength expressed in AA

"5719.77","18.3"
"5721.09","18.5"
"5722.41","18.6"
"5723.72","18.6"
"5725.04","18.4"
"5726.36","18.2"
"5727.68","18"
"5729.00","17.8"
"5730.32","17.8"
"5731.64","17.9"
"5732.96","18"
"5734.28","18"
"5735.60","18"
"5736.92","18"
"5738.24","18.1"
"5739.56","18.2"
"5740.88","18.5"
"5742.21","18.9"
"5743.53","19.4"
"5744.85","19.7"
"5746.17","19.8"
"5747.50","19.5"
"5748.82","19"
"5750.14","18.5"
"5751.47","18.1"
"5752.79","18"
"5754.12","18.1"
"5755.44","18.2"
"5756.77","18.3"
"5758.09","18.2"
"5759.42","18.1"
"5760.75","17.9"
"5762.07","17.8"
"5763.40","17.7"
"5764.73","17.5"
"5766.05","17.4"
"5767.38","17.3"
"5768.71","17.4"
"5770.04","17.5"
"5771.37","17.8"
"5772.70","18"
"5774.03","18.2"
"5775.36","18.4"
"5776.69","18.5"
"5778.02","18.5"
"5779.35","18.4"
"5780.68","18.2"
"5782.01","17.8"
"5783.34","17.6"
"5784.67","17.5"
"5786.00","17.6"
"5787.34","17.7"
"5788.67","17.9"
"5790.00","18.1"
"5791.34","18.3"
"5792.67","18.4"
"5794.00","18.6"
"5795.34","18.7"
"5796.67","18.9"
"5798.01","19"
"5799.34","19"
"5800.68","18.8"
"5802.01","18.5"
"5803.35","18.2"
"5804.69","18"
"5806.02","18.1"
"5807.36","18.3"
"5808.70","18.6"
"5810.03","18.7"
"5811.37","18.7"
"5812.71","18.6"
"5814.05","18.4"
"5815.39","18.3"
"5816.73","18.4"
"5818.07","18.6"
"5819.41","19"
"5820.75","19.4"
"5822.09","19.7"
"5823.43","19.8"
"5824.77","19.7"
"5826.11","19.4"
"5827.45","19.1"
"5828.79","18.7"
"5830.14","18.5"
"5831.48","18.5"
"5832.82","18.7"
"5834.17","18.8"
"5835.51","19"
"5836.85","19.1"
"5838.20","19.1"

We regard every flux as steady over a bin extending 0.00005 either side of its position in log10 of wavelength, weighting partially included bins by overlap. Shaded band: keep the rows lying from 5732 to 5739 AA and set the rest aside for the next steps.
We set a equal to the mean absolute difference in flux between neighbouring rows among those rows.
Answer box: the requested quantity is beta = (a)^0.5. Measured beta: 0.158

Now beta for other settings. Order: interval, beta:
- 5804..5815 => 0.378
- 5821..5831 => 0.483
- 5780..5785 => 0.483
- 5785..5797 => 0.403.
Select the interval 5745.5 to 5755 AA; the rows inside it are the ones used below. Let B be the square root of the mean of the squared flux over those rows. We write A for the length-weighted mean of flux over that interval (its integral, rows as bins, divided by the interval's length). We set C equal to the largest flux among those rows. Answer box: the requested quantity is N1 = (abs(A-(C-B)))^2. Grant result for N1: 311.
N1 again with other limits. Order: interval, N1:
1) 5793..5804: 339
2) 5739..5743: 331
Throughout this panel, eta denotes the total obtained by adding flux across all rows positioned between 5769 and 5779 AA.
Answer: 127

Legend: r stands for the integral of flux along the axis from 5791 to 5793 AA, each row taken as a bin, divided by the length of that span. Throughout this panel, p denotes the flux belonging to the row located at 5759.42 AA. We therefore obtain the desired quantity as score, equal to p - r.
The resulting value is -0.3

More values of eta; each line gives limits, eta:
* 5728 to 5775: 637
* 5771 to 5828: 795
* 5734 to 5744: 147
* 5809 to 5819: 130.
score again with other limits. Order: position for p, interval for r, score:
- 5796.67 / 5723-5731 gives 0.8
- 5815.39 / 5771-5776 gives 0.2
